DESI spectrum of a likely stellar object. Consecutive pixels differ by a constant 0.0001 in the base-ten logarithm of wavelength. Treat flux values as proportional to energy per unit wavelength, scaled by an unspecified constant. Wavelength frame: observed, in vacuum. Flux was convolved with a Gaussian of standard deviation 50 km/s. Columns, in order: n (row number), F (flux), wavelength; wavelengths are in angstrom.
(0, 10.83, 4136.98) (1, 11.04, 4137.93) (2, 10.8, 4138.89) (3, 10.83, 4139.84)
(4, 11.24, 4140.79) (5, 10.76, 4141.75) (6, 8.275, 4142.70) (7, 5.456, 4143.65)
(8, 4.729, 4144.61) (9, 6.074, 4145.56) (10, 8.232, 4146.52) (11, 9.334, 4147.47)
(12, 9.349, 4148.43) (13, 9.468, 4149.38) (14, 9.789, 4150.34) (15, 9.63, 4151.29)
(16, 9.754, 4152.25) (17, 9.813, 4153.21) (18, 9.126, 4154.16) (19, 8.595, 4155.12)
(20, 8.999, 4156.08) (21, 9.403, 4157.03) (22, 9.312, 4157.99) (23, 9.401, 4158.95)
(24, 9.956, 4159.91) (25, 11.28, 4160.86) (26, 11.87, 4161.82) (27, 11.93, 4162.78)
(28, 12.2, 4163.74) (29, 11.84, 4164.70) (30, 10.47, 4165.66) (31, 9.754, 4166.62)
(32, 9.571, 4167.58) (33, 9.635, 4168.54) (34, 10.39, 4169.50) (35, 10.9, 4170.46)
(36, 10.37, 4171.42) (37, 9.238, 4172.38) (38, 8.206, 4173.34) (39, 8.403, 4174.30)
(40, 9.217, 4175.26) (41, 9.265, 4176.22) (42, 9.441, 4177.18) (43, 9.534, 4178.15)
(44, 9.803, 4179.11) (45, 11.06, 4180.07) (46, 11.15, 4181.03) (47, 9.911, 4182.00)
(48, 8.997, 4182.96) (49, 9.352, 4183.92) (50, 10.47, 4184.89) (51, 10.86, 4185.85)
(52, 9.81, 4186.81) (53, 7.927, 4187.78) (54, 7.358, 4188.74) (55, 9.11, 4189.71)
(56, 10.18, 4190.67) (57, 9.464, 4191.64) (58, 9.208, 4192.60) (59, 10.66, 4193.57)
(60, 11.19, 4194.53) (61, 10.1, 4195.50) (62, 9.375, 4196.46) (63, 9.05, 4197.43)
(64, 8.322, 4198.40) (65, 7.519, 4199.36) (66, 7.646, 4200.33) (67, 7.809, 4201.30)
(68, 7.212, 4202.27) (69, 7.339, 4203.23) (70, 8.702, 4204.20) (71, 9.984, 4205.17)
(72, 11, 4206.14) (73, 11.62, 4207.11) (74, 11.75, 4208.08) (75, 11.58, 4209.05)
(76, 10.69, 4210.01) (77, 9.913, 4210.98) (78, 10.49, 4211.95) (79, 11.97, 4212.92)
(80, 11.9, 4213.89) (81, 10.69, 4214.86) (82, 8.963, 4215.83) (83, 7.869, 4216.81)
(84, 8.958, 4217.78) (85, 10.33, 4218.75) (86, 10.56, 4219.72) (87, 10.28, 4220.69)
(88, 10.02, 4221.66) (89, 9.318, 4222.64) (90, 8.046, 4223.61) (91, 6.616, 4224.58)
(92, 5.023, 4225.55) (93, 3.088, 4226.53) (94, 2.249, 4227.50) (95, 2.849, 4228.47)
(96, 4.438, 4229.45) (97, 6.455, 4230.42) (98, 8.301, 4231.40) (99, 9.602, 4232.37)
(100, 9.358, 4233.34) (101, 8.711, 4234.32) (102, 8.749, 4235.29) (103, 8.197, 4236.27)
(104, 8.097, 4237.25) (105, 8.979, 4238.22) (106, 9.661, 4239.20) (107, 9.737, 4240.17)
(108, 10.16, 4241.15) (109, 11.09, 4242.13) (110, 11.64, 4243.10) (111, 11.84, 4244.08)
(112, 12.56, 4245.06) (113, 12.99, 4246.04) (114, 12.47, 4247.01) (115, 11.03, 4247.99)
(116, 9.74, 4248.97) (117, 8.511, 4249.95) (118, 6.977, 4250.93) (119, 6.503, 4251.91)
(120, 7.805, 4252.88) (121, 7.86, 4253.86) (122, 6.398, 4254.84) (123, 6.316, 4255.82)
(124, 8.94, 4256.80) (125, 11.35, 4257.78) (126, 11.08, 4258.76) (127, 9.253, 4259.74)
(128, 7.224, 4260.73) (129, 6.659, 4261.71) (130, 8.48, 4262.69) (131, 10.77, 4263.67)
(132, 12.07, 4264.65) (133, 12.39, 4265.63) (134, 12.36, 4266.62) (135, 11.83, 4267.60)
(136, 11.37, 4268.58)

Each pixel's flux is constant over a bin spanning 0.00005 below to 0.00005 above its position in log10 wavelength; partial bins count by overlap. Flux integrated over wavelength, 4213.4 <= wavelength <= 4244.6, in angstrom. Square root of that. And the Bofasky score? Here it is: 16.3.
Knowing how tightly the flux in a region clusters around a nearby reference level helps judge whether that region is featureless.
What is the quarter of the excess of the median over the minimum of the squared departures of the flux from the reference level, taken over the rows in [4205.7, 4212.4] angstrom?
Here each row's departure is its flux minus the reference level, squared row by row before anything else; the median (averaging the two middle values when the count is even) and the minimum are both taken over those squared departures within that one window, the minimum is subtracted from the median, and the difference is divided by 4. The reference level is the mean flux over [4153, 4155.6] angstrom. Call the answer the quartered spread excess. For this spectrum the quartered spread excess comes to 0.7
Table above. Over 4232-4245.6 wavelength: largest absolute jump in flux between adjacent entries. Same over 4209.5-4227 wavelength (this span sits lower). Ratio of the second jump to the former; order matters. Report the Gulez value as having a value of 2.1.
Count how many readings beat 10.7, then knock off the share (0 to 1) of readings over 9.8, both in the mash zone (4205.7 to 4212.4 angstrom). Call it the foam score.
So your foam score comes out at 3.0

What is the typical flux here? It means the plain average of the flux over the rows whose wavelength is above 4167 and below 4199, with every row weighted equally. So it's 9.6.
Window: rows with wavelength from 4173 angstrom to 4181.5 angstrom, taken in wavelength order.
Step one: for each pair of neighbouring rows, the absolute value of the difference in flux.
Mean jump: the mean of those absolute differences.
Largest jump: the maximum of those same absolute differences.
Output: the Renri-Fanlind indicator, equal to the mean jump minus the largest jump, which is -0.89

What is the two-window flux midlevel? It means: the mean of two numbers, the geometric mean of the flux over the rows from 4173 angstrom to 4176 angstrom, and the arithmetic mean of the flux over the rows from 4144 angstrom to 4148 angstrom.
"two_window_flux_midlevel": 8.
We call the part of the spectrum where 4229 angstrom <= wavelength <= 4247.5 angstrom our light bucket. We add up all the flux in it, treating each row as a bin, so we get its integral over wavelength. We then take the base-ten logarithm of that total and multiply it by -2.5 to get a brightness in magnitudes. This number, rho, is -5.63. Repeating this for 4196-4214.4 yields -5.63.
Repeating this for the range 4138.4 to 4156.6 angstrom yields -5.53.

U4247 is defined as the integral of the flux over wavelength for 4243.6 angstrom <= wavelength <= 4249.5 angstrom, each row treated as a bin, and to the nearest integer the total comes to 69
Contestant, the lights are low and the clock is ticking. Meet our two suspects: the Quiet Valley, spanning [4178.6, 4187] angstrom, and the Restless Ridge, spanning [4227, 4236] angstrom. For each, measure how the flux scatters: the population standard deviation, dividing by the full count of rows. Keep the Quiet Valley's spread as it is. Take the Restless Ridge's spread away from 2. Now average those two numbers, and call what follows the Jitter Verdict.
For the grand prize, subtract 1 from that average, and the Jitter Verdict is -1.0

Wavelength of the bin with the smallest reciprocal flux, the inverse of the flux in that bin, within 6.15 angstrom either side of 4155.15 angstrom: 4160.86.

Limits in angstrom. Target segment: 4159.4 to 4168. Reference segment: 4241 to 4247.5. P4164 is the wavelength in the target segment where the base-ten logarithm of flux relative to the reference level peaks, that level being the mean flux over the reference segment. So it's 4163.74 angstrom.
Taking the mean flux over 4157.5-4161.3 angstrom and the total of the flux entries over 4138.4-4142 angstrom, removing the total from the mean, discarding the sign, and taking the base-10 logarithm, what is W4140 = 1.53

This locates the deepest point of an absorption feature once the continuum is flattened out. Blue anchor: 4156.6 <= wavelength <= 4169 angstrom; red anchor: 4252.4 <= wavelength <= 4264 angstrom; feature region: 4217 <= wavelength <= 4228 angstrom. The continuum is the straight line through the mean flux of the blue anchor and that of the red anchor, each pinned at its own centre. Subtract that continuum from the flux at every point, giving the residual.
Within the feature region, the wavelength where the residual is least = 4227.50 angstrom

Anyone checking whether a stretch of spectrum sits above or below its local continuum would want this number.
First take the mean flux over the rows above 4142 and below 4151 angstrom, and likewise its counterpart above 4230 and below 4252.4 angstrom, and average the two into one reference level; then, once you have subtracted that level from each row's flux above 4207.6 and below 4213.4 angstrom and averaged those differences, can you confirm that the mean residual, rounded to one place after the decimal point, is 2.3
